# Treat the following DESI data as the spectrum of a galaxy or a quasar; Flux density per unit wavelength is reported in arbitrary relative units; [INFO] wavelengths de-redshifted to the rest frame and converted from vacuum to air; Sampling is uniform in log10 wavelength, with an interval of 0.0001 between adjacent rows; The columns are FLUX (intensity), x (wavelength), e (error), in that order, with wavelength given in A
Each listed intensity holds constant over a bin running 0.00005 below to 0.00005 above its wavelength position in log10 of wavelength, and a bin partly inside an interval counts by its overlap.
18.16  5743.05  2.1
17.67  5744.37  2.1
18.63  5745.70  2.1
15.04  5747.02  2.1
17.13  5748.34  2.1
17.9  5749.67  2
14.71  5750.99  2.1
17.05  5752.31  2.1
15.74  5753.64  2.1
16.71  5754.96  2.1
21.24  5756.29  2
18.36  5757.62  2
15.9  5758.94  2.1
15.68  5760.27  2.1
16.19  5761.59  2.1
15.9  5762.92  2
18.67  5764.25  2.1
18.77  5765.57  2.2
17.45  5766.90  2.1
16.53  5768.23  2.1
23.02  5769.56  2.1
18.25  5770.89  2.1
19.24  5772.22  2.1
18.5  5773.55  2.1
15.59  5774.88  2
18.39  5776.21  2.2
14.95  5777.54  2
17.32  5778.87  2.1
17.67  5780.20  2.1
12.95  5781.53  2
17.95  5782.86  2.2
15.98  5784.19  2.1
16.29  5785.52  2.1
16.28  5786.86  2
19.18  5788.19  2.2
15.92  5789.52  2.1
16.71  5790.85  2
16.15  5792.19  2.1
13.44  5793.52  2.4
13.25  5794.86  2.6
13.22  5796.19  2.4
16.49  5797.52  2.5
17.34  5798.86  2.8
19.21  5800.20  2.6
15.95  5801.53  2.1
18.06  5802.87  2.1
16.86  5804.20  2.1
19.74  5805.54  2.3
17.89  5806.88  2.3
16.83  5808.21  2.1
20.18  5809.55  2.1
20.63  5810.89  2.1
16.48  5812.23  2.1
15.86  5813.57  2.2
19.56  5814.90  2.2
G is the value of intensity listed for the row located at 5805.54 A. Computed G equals 19.74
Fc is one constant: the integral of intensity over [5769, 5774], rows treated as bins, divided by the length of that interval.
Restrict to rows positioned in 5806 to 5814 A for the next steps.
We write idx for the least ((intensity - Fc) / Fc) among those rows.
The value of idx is -0.196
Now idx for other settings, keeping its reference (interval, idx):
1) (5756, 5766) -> -0.205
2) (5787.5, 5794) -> -0.319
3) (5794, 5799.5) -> -0.330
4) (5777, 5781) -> -0.242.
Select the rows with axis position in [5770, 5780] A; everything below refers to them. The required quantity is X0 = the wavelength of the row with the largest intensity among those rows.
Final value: 5772.22 A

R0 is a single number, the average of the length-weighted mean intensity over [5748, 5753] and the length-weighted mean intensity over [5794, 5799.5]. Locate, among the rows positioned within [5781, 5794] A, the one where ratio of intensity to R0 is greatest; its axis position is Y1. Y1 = 5788.19 A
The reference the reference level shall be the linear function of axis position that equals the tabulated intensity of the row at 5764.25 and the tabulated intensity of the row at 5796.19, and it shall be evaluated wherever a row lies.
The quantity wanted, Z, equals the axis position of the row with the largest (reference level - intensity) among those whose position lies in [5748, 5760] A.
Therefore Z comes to 5750.99 A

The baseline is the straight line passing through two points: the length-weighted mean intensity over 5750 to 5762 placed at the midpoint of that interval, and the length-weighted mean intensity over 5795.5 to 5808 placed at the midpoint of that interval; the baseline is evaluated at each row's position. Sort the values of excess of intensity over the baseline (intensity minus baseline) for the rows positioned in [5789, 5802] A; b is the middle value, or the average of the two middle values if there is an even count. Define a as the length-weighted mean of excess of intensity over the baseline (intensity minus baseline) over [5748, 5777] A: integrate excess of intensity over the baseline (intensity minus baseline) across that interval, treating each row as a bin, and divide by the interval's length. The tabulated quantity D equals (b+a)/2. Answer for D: -0.22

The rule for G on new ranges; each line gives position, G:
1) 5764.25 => 18.67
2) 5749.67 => 17.9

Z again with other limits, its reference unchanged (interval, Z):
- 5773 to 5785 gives 5781.53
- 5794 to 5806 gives 5794.86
